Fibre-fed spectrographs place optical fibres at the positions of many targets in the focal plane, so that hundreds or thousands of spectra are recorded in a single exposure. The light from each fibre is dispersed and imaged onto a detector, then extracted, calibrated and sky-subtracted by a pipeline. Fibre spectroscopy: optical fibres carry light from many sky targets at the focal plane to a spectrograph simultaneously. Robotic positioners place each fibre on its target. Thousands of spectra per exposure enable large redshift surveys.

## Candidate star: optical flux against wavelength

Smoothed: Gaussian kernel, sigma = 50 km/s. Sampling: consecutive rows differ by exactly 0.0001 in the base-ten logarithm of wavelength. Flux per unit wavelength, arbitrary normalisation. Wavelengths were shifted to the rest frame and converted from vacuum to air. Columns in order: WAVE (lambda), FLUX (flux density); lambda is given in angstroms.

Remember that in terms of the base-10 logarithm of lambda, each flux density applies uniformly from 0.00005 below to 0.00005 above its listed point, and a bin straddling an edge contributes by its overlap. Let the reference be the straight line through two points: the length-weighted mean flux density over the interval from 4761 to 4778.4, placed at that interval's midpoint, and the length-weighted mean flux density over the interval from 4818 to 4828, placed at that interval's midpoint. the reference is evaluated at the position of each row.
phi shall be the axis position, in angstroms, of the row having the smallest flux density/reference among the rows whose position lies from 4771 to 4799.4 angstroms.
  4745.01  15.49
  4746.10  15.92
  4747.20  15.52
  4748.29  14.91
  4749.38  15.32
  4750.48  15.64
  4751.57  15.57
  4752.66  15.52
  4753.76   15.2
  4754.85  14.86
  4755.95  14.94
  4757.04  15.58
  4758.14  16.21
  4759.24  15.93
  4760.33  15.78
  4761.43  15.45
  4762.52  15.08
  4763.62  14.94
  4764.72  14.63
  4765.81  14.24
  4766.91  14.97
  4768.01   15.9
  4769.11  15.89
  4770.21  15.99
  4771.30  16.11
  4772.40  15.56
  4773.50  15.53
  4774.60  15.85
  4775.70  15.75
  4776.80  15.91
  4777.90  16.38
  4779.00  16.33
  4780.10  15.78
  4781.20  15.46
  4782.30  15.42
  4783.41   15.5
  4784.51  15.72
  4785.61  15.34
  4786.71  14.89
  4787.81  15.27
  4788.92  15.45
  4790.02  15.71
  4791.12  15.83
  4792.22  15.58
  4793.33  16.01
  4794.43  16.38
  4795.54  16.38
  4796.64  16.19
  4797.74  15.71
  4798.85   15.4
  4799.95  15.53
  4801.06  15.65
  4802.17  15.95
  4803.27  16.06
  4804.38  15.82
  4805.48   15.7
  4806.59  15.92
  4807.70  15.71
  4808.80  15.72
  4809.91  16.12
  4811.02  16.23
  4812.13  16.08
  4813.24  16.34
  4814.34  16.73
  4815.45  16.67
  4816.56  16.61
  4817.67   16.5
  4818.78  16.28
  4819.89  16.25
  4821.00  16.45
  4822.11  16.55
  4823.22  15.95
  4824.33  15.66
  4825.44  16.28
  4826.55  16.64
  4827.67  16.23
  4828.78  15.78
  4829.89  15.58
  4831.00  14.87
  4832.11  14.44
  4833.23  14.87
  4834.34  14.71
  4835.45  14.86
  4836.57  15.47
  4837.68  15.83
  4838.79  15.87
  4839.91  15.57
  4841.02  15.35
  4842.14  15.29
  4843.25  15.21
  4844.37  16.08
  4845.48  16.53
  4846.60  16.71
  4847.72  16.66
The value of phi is 4786.71 angstroms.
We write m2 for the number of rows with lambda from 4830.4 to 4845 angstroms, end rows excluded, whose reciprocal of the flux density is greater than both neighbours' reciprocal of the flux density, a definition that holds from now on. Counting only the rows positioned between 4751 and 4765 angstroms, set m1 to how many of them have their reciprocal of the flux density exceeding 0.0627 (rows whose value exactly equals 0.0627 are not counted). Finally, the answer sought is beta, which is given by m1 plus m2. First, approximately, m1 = 12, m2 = 3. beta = 15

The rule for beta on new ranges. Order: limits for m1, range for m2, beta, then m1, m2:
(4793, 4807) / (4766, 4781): 10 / 7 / 3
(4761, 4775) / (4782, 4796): 13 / 11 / 2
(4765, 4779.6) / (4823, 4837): 12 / 9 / 3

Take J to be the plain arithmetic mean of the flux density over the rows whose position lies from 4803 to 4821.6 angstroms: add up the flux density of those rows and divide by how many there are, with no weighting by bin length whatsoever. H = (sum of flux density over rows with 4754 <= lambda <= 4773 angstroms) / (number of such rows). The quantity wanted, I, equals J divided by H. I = 1.050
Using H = 15.4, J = 16.19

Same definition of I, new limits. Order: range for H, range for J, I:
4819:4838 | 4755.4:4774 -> 0.986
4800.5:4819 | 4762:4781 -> 0.966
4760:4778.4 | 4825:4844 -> 0.996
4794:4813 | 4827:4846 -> 0.970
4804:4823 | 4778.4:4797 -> 0.969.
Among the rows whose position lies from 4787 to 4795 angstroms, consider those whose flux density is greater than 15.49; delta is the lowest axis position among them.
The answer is 4790.02 angstroms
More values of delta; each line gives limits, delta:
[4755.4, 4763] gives 4757.04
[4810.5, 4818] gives 4811.02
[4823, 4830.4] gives 4823.22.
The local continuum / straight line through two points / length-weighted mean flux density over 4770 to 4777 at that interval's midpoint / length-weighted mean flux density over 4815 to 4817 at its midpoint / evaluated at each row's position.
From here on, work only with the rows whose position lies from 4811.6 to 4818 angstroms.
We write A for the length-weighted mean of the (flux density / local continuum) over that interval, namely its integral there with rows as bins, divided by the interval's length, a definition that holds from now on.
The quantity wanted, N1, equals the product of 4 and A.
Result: 3.97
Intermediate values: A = 0.99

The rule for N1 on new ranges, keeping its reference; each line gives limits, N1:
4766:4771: 3.97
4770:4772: 4.08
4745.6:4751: 4.03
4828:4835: 3.57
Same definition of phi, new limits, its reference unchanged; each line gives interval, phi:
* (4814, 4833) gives 4832.11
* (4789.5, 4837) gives 4832.11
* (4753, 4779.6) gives 4765.81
